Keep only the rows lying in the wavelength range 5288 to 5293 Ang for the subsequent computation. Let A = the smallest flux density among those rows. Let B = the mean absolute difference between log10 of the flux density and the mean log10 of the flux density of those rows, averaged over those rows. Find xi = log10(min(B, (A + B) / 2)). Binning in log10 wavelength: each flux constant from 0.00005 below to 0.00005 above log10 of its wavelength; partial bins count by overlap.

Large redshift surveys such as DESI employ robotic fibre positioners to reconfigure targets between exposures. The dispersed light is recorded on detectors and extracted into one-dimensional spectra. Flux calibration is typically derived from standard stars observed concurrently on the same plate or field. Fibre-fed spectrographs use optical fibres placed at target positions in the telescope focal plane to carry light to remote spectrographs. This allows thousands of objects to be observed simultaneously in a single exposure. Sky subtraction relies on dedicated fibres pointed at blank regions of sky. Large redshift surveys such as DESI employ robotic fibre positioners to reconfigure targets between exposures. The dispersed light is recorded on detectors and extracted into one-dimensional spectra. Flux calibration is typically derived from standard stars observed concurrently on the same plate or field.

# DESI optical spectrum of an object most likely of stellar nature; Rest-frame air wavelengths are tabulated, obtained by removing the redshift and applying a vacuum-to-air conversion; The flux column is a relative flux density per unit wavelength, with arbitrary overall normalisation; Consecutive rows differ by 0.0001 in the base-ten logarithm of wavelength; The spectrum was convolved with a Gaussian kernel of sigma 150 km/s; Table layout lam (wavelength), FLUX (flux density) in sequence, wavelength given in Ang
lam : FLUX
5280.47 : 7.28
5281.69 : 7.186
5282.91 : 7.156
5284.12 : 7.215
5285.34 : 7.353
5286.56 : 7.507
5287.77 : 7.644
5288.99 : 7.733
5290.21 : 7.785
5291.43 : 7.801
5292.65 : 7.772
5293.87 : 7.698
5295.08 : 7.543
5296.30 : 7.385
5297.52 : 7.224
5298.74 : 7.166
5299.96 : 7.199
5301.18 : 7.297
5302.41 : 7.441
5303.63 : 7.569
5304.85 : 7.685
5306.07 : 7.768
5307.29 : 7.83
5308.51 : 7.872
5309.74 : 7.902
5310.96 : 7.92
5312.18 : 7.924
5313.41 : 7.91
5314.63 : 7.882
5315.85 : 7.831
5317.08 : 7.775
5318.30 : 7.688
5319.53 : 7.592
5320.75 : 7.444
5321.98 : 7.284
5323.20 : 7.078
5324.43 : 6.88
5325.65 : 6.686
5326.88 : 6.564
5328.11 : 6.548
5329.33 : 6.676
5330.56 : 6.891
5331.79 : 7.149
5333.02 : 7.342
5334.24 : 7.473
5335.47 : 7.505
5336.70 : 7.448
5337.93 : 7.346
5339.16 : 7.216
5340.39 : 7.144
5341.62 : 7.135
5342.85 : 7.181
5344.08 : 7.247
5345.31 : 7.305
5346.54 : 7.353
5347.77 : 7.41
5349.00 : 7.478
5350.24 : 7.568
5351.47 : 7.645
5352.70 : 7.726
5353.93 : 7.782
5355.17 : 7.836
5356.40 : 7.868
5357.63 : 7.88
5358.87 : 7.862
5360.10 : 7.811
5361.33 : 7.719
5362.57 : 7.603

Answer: -2.95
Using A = 7.733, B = 0.0011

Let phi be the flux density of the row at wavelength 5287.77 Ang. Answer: 7.644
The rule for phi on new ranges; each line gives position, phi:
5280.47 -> 7.28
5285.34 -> 7.353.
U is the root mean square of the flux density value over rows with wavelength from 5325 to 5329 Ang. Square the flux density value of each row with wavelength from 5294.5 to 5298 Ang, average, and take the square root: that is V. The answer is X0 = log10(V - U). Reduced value -0.1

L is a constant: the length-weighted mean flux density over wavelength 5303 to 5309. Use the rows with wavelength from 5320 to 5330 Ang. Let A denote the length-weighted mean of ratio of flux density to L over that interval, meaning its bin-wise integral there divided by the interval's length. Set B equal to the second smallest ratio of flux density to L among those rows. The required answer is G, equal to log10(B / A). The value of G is -0.022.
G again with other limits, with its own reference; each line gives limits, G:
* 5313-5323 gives -0.012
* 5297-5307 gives -0.014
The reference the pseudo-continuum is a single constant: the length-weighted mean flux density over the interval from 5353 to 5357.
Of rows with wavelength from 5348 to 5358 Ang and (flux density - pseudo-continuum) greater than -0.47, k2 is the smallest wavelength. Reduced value 5349.00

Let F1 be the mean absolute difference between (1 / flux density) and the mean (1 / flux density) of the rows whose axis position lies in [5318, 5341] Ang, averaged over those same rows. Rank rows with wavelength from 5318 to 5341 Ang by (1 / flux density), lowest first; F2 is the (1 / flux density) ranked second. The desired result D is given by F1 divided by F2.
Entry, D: 0.044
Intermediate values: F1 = 0.006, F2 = 0.132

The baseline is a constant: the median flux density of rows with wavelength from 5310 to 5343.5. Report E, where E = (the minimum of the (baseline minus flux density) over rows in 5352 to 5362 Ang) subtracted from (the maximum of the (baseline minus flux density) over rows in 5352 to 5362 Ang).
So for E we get 0.16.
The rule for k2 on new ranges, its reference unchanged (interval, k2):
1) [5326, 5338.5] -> 5334.24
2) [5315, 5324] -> 5315.85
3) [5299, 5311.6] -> 5302.41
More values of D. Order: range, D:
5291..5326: 0.040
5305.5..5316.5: 0.005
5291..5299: 0.030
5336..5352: 0.018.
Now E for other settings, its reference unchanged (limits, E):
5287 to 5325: 1.04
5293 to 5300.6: 0.53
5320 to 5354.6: 1.23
